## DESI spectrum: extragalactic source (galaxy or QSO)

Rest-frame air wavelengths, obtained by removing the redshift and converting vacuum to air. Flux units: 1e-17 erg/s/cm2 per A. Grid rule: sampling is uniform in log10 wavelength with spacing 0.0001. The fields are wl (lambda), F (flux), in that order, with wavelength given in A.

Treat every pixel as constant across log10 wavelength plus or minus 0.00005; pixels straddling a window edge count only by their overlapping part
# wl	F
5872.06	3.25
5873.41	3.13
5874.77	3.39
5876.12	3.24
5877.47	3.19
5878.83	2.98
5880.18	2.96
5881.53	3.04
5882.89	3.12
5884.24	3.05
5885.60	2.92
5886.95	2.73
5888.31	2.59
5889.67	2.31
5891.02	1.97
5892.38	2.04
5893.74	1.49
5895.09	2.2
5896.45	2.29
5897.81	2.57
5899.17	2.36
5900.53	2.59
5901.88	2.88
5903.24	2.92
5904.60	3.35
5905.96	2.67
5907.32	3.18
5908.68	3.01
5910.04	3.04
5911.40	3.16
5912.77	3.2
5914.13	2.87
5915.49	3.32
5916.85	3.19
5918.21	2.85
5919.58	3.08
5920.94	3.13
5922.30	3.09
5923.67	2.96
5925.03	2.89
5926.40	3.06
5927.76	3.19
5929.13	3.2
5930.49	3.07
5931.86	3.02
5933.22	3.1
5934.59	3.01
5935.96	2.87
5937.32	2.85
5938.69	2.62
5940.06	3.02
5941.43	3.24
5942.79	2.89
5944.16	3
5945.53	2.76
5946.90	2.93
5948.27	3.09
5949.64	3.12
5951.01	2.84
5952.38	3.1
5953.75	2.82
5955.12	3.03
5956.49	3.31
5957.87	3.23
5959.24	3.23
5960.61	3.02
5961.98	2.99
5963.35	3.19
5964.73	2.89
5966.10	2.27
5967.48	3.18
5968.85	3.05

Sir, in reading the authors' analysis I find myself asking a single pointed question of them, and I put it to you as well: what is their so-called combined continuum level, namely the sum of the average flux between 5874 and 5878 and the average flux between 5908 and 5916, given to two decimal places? 6.37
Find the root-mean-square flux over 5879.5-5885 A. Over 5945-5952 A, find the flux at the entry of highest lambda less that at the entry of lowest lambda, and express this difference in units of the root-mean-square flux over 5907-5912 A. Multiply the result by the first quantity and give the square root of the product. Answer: 0.28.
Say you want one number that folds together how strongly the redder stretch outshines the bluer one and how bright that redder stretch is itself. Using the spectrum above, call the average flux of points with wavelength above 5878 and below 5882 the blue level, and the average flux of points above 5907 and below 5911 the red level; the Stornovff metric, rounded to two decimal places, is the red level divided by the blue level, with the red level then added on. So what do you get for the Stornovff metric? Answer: 4.10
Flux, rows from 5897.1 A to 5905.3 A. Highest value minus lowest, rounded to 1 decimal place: 1.0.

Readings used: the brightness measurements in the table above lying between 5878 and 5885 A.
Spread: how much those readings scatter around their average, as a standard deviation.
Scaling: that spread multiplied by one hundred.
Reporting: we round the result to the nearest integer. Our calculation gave 6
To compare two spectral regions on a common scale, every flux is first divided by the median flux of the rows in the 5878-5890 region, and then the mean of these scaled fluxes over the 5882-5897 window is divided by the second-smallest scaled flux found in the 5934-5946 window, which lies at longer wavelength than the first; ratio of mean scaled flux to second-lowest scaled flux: 0.88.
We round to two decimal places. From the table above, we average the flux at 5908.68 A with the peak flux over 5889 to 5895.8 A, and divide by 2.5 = 1.06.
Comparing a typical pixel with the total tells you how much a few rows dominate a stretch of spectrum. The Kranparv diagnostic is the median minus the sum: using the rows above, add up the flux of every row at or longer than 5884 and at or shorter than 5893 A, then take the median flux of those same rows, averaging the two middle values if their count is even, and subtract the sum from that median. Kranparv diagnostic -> -15.0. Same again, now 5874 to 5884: -18.8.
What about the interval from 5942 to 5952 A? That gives -17.7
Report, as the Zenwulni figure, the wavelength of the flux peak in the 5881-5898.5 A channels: 5882.89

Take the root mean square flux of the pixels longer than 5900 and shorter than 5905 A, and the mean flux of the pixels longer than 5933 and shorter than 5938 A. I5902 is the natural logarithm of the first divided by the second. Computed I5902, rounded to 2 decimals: 0.00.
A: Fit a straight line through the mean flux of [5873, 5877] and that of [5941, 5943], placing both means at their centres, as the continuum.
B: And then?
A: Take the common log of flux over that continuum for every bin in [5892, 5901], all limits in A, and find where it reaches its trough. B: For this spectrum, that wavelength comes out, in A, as 5893.74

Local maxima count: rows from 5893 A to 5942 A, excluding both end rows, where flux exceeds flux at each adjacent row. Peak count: 8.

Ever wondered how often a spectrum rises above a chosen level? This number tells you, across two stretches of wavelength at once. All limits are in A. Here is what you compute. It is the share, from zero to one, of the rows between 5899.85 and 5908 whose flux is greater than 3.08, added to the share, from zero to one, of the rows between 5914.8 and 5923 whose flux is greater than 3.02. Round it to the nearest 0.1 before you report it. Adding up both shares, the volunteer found 1.2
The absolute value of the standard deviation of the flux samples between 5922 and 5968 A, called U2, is 0.20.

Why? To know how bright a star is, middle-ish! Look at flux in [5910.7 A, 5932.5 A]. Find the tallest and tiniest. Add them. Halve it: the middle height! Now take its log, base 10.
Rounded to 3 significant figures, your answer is 0.489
